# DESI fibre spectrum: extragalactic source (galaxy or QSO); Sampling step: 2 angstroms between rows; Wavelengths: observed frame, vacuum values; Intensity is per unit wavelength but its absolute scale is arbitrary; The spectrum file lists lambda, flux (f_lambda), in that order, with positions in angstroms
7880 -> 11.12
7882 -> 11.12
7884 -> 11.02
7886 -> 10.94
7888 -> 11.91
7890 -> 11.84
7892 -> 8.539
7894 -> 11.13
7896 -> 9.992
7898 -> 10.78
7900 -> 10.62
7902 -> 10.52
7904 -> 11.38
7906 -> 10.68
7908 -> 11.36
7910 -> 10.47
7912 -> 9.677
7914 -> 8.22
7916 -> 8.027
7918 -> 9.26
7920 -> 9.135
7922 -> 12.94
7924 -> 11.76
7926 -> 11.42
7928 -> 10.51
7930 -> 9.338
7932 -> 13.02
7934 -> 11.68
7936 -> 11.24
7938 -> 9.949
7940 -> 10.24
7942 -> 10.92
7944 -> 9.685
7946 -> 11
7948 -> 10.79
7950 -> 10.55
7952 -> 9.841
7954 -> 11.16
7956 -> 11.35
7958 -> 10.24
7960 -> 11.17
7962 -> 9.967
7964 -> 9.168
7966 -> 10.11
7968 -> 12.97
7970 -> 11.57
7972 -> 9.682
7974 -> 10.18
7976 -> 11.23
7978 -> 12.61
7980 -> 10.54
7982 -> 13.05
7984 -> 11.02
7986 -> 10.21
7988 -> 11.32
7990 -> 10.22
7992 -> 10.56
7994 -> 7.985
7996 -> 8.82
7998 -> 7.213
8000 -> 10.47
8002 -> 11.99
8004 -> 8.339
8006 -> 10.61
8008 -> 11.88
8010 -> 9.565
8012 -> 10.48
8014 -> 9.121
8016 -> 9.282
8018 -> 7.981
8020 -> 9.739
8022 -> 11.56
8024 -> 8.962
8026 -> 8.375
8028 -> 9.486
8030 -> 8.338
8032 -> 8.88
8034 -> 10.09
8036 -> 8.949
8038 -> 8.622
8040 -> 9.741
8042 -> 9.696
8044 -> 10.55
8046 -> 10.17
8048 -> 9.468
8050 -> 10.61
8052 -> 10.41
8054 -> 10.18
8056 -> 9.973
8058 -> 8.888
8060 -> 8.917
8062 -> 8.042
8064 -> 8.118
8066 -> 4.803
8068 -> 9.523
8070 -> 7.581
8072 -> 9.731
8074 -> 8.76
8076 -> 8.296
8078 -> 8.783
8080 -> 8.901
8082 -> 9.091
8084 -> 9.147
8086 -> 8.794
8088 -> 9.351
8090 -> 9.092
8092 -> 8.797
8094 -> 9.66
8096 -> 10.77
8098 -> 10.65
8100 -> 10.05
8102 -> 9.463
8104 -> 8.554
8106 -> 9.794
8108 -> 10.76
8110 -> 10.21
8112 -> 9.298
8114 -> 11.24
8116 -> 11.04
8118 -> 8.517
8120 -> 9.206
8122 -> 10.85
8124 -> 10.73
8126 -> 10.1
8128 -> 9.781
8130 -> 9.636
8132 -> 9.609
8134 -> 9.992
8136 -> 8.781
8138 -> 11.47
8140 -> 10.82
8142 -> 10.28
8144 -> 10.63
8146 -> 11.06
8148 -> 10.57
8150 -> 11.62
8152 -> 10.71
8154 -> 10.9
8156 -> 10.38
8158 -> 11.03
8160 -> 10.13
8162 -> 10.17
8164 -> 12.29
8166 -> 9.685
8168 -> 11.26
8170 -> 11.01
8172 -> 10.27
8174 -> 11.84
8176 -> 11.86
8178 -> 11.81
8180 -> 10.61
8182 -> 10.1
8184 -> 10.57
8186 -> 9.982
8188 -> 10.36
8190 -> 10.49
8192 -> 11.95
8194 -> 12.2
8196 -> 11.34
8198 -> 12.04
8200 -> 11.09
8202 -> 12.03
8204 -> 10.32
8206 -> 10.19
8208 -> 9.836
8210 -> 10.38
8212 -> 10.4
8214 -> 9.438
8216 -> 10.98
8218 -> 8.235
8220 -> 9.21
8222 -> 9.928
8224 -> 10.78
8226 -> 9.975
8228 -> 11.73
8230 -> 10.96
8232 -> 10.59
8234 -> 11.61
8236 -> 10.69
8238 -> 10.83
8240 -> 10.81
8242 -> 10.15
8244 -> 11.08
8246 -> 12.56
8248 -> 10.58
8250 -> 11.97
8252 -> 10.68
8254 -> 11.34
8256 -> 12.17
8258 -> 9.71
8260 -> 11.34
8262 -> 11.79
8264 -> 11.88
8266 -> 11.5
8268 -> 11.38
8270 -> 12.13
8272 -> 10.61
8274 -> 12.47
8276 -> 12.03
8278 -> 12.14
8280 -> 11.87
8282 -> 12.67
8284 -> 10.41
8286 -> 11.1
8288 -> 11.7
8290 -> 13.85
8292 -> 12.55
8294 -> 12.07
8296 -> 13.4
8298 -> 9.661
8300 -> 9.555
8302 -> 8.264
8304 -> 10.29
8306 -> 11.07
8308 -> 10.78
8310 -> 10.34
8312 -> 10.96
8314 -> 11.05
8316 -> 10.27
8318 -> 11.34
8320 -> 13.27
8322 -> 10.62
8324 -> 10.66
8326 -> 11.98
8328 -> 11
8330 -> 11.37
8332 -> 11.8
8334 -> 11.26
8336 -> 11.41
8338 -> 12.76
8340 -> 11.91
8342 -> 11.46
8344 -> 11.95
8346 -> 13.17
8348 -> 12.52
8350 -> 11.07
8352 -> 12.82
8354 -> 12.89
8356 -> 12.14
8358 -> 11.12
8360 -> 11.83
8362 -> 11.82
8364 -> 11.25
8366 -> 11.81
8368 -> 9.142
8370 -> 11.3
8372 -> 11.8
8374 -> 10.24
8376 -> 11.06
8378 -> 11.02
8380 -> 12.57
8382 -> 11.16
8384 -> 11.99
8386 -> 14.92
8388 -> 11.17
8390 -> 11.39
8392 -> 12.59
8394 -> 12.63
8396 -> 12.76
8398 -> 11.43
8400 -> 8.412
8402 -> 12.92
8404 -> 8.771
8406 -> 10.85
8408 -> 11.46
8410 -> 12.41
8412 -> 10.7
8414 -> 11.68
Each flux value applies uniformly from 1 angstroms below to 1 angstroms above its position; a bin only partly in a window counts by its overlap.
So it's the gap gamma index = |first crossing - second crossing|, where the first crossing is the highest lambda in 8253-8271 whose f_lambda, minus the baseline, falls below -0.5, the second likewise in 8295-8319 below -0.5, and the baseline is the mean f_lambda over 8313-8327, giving 58 angstroms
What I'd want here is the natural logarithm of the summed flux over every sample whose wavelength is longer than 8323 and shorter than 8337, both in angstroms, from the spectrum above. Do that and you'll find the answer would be 4.38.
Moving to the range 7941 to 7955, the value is 4.30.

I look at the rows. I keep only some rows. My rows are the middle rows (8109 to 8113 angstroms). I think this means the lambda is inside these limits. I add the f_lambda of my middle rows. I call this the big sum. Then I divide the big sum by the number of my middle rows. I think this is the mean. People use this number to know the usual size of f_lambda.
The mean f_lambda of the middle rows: 9.8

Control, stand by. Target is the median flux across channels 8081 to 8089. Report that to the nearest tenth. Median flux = 9.1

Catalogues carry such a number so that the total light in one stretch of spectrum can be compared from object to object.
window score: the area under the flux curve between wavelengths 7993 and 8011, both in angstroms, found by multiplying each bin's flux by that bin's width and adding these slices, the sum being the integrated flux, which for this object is 174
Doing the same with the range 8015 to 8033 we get 165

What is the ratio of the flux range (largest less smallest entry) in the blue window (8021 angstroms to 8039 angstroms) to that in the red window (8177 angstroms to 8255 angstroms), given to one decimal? 0.7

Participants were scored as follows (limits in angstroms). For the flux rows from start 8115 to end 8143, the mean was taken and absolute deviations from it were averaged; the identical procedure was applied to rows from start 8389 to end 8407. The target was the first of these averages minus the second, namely -0.61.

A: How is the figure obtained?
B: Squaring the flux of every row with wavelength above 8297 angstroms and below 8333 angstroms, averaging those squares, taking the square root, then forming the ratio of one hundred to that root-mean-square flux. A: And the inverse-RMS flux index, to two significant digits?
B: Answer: 9.2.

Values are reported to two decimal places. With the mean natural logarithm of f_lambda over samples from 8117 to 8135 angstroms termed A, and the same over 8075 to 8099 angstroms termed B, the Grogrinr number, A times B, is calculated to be 5.08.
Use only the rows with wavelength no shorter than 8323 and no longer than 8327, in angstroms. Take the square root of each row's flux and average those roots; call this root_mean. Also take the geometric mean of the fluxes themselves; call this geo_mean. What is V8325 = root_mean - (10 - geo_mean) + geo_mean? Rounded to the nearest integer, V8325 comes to 16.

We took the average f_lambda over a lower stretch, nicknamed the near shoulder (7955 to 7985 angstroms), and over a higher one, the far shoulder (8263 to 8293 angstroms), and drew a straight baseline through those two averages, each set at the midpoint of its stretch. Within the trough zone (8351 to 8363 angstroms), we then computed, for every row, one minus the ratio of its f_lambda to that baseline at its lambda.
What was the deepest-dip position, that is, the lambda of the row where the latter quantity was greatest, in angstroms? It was 8358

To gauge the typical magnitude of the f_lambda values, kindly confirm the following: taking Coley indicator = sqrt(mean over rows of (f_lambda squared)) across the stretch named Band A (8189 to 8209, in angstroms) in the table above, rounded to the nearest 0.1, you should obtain 11.2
